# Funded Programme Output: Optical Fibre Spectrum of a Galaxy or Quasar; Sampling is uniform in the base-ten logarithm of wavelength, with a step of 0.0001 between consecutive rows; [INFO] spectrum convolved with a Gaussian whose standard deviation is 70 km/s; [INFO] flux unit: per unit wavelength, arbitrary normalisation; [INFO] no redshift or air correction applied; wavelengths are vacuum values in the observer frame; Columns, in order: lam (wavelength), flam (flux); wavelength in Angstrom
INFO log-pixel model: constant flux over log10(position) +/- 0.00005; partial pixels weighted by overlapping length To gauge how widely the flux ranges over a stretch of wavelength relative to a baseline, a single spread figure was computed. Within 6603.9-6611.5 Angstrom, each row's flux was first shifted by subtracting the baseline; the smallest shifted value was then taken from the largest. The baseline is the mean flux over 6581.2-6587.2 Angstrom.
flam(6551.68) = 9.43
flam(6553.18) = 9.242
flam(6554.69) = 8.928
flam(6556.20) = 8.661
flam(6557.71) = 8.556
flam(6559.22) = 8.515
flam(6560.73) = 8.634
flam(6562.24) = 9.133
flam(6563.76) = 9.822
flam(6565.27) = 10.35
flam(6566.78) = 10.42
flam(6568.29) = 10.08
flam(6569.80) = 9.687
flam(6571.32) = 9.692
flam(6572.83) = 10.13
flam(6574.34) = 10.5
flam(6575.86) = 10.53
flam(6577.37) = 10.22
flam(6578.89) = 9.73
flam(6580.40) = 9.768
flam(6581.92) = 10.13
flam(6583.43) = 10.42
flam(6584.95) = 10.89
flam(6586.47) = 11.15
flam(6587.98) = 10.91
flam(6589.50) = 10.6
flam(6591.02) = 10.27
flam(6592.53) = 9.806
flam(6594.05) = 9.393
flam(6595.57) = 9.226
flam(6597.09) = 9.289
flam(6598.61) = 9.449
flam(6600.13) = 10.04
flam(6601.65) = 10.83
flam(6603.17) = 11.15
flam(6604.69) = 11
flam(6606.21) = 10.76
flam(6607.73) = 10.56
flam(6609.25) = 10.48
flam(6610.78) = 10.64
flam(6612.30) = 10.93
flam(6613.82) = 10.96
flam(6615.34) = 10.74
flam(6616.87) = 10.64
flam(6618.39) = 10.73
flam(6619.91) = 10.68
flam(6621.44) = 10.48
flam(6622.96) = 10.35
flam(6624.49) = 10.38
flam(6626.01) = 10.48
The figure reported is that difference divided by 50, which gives 0.010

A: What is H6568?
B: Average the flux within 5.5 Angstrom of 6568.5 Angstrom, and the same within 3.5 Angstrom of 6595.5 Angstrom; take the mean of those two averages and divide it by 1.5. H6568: 6.49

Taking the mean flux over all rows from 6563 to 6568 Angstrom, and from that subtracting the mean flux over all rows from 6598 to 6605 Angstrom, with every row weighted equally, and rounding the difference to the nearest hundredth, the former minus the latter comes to -0.30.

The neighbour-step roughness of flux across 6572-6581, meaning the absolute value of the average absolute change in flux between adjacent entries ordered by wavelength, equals 0.25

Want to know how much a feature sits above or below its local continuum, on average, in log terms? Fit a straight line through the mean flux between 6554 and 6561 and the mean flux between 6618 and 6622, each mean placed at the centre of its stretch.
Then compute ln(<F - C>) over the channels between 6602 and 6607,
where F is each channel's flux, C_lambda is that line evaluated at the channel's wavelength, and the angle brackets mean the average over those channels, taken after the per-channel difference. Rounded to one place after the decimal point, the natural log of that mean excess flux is -0.2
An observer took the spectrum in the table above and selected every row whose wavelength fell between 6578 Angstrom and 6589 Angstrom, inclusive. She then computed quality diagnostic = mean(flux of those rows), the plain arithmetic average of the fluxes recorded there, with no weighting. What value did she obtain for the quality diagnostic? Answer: 10.4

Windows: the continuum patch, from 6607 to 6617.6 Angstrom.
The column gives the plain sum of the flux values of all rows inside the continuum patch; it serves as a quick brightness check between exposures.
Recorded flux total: 75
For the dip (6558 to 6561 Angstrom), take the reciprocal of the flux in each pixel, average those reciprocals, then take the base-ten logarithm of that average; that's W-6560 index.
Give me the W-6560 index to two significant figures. -0.93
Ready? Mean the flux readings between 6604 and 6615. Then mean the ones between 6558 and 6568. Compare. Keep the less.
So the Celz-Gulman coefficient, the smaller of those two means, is 9.5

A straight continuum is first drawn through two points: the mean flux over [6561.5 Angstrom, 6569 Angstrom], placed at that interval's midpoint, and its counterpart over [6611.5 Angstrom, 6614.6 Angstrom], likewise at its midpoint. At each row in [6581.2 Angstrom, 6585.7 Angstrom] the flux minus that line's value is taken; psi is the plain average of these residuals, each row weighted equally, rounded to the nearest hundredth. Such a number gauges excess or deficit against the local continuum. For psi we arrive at 0.14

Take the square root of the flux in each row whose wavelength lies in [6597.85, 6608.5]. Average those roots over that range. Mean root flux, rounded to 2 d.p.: 3.25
